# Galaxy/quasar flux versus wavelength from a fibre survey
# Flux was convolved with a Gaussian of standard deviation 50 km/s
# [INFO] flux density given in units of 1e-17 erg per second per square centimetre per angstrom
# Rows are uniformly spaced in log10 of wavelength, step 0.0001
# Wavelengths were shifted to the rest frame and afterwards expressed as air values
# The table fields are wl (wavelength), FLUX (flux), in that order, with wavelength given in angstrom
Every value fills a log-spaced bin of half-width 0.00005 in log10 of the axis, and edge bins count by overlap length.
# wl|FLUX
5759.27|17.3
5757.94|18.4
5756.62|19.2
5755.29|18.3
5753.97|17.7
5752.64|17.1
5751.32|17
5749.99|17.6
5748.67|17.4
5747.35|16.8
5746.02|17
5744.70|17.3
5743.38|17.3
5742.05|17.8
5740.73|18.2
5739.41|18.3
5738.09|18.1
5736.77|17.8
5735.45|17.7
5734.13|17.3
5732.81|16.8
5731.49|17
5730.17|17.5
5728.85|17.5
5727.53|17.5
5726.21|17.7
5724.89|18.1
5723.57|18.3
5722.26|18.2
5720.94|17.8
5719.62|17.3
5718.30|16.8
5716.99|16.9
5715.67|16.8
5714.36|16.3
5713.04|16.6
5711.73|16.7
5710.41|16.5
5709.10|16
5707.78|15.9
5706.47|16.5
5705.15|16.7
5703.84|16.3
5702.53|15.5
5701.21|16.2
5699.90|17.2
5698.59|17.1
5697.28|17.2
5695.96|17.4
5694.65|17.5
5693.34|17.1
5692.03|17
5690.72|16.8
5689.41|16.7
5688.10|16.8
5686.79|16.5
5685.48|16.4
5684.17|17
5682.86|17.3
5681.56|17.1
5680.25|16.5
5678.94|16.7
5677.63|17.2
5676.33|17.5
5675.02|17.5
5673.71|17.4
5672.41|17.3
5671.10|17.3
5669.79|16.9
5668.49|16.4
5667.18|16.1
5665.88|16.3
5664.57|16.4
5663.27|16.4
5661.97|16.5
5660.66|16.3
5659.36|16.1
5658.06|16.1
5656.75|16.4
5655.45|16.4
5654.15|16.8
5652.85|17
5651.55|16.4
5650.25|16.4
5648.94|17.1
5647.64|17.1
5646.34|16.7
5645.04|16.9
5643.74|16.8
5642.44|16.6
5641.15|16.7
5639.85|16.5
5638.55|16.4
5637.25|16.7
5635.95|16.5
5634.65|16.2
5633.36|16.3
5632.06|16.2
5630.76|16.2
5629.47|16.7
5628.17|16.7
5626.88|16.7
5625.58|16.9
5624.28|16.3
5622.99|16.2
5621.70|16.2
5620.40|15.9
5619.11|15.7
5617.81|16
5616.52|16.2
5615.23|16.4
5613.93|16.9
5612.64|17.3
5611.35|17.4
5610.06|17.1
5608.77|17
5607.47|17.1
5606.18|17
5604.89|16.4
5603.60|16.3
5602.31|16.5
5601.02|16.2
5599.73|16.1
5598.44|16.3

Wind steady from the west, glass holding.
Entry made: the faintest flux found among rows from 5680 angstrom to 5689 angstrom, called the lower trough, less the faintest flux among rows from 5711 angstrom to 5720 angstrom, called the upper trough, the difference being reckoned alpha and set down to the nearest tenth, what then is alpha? 0.1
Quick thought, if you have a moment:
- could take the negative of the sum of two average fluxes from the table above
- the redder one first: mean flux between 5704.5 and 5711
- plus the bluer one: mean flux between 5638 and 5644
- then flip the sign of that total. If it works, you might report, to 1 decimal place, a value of -32.9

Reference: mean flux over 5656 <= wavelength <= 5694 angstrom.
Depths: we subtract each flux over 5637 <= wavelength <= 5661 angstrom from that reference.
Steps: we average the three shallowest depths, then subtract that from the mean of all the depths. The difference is 0.5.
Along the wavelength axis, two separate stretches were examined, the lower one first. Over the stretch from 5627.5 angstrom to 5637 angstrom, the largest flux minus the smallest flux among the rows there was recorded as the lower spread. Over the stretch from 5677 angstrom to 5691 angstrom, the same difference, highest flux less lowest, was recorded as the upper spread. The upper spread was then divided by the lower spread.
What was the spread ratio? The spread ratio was 1.8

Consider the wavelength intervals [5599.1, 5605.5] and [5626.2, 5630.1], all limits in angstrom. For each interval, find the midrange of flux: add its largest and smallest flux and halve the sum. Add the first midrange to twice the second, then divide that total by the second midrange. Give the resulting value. 2.98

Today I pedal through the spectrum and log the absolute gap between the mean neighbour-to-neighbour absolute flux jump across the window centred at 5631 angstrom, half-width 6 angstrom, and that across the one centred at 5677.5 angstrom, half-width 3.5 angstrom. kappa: 0.10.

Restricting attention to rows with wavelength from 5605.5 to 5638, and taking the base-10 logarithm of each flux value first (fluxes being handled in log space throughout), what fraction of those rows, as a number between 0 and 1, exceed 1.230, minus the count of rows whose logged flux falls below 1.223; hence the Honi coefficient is -17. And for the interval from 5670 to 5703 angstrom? -6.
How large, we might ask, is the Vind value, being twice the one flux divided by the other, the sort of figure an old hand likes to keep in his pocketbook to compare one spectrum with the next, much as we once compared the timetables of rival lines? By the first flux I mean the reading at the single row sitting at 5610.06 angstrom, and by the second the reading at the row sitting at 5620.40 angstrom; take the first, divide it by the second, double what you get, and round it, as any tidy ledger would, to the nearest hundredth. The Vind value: 2.15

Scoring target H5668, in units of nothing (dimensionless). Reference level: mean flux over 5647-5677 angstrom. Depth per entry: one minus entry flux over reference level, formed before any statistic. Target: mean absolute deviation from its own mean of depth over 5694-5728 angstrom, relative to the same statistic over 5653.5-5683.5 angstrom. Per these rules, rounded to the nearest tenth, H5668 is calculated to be 1.4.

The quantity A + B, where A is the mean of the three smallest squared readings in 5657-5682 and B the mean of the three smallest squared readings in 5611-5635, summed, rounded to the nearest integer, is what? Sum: 511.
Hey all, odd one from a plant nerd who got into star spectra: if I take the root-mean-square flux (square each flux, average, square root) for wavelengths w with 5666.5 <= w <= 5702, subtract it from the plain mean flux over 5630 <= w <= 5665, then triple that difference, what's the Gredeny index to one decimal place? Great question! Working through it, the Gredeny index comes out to -1.3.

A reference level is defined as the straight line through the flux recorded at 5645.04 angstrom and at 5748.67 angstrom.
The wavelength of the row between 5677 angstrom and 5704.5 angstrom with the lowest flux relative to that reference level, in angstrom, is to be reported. 5702.53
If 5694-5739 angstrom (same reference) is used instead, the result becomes 5702.53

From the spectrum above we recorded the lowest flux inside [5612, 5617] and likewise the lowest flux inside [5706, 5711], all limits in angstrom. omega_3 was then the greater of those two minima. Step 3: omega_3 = 16.2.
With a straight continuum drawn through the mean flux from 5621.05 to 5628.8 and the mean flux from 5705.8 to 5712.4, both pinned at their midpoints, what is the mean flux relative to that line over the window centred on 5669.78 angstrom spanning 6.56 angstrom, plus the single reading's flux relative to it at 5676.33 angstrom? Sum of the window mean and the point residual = 1.5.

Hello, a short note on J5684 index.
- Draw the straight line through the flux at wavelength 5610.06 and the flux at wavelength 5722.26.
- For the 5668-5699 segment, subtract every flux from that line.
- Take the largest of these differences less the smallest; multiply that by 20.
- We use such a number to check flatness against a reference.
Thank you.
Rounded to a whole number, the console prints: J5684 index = 24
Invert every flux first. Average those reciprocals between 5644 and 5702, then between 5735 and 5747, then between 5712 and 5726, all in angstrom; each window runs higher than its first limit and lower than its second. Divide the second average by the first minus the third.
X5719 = 34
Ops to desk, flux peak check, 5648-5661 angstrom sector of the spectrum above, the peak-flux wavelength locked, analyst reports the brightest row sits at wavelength 5648.94 angstrom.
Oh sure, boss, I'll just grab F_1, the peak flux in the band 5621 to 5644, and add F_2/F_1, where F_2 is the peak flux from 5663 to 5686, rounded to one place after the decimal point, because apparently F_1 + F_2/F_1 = 17.9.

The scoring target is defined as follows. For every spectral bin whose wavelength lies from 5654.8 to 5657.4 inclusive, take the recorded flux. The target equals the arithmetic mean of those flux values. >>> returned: 16.4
